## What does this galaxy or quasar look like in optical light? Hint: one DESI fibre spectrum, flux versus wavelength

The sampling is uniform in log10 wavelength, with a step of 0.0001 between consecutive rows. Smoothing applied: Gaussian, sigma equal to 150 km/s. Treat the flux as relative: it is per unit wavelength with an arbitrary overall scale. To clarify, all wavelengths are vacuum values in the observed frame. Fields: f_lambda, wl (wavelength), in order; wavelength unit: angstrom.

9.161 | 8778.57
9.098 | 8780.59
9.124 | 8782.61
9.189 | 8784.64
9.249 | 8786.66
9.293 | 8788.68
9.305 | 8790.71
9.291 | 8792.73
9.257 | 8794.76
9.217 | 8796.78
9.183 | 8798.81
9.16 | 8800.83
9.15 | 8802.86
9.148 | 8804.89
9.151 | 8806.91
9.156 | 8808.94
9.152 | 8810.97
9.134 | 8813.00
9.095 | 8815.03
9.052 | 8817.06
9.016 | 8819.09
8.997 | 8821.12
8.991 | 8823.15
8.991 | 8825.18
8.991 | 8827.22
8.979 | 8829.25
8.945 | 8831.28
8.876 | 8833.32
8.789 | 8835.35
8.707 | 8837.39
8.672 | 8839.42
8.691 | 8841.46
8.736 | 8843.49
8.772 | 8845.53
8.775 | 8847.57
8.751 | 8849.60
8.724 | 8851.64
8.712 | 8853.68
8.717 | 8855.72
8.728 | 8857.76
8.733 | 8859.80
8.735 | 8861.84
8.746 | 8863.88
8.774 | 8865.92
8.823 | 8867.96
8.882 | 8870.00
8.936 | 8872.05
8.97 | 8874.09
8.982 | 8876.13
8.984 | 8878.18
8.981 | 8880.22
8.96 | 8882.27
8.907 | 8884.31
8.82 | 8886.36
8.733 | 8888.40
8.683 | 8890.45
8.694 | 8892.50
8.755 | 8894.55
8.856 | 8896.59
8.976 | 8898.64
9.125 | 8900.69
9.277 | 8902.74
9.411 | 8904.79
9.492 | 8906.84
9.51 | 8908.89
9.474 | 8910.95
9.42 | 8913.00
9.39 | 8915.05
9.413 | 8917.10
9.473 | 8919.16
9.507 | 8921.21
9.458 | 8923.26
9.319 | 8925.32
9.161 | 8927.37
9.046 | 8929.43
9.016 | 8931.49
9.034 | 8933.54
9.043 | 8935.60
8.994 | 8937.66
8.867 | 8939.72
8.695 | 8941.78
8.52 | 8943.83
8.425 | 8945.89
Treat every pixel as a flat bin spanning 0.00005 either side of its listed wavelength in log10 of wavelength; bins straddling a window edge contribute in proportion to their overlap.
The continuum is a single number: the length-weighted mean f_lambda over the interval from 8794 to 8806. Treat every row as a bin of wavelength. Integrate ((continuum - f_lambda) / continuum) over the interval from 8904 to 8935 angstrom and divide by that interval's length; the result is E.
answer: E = -0.02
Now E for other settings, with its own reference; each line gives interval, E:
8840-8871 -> 0.05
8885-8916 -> 0.01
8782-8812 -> 0.00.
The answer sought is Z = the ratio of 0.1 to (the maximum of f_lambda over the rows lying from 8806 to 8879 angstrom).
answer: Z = 0.0109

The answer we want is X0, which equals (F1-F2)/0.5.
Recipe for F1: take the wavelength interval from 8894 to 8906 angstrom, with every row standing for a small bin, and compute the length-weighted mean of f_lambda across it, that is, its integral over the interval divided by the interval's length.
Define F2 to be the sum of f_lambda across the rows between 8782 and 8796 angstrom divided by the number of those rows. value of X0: -0.31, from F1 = 9.09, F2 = 9.24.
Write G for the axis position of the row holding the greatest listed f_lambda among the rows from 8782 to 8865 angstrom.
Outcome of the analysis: 8790.71 angstrom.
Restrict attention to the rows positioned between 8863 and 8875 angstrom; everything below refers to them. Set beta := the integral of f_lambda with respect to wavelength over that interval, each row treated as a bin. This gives 106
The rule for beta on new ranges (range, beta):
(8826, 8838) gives 107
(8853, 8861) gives 70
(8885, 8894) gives 79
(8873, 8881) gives 72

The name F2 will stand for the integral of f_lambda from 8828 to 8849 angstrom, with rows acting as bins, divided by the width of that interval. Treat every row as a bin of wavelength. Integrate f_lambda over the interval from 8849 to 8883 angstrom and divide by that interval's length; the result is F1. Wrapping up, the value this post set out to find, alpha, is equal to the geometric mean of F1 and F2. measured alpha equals 8.81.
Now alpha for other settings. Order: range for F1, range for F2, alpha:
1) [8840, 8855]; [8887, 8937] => 8.95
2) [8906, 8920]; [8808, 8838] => 9.22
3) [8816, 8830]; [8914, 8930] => 9.18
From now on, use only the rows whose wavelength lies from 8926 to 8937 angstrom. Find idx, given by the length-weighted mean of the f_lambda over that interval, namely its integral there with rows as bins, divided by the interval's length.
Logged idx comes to 9.1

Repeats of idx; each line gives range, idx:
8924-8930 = 9.2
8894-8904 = 9.0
